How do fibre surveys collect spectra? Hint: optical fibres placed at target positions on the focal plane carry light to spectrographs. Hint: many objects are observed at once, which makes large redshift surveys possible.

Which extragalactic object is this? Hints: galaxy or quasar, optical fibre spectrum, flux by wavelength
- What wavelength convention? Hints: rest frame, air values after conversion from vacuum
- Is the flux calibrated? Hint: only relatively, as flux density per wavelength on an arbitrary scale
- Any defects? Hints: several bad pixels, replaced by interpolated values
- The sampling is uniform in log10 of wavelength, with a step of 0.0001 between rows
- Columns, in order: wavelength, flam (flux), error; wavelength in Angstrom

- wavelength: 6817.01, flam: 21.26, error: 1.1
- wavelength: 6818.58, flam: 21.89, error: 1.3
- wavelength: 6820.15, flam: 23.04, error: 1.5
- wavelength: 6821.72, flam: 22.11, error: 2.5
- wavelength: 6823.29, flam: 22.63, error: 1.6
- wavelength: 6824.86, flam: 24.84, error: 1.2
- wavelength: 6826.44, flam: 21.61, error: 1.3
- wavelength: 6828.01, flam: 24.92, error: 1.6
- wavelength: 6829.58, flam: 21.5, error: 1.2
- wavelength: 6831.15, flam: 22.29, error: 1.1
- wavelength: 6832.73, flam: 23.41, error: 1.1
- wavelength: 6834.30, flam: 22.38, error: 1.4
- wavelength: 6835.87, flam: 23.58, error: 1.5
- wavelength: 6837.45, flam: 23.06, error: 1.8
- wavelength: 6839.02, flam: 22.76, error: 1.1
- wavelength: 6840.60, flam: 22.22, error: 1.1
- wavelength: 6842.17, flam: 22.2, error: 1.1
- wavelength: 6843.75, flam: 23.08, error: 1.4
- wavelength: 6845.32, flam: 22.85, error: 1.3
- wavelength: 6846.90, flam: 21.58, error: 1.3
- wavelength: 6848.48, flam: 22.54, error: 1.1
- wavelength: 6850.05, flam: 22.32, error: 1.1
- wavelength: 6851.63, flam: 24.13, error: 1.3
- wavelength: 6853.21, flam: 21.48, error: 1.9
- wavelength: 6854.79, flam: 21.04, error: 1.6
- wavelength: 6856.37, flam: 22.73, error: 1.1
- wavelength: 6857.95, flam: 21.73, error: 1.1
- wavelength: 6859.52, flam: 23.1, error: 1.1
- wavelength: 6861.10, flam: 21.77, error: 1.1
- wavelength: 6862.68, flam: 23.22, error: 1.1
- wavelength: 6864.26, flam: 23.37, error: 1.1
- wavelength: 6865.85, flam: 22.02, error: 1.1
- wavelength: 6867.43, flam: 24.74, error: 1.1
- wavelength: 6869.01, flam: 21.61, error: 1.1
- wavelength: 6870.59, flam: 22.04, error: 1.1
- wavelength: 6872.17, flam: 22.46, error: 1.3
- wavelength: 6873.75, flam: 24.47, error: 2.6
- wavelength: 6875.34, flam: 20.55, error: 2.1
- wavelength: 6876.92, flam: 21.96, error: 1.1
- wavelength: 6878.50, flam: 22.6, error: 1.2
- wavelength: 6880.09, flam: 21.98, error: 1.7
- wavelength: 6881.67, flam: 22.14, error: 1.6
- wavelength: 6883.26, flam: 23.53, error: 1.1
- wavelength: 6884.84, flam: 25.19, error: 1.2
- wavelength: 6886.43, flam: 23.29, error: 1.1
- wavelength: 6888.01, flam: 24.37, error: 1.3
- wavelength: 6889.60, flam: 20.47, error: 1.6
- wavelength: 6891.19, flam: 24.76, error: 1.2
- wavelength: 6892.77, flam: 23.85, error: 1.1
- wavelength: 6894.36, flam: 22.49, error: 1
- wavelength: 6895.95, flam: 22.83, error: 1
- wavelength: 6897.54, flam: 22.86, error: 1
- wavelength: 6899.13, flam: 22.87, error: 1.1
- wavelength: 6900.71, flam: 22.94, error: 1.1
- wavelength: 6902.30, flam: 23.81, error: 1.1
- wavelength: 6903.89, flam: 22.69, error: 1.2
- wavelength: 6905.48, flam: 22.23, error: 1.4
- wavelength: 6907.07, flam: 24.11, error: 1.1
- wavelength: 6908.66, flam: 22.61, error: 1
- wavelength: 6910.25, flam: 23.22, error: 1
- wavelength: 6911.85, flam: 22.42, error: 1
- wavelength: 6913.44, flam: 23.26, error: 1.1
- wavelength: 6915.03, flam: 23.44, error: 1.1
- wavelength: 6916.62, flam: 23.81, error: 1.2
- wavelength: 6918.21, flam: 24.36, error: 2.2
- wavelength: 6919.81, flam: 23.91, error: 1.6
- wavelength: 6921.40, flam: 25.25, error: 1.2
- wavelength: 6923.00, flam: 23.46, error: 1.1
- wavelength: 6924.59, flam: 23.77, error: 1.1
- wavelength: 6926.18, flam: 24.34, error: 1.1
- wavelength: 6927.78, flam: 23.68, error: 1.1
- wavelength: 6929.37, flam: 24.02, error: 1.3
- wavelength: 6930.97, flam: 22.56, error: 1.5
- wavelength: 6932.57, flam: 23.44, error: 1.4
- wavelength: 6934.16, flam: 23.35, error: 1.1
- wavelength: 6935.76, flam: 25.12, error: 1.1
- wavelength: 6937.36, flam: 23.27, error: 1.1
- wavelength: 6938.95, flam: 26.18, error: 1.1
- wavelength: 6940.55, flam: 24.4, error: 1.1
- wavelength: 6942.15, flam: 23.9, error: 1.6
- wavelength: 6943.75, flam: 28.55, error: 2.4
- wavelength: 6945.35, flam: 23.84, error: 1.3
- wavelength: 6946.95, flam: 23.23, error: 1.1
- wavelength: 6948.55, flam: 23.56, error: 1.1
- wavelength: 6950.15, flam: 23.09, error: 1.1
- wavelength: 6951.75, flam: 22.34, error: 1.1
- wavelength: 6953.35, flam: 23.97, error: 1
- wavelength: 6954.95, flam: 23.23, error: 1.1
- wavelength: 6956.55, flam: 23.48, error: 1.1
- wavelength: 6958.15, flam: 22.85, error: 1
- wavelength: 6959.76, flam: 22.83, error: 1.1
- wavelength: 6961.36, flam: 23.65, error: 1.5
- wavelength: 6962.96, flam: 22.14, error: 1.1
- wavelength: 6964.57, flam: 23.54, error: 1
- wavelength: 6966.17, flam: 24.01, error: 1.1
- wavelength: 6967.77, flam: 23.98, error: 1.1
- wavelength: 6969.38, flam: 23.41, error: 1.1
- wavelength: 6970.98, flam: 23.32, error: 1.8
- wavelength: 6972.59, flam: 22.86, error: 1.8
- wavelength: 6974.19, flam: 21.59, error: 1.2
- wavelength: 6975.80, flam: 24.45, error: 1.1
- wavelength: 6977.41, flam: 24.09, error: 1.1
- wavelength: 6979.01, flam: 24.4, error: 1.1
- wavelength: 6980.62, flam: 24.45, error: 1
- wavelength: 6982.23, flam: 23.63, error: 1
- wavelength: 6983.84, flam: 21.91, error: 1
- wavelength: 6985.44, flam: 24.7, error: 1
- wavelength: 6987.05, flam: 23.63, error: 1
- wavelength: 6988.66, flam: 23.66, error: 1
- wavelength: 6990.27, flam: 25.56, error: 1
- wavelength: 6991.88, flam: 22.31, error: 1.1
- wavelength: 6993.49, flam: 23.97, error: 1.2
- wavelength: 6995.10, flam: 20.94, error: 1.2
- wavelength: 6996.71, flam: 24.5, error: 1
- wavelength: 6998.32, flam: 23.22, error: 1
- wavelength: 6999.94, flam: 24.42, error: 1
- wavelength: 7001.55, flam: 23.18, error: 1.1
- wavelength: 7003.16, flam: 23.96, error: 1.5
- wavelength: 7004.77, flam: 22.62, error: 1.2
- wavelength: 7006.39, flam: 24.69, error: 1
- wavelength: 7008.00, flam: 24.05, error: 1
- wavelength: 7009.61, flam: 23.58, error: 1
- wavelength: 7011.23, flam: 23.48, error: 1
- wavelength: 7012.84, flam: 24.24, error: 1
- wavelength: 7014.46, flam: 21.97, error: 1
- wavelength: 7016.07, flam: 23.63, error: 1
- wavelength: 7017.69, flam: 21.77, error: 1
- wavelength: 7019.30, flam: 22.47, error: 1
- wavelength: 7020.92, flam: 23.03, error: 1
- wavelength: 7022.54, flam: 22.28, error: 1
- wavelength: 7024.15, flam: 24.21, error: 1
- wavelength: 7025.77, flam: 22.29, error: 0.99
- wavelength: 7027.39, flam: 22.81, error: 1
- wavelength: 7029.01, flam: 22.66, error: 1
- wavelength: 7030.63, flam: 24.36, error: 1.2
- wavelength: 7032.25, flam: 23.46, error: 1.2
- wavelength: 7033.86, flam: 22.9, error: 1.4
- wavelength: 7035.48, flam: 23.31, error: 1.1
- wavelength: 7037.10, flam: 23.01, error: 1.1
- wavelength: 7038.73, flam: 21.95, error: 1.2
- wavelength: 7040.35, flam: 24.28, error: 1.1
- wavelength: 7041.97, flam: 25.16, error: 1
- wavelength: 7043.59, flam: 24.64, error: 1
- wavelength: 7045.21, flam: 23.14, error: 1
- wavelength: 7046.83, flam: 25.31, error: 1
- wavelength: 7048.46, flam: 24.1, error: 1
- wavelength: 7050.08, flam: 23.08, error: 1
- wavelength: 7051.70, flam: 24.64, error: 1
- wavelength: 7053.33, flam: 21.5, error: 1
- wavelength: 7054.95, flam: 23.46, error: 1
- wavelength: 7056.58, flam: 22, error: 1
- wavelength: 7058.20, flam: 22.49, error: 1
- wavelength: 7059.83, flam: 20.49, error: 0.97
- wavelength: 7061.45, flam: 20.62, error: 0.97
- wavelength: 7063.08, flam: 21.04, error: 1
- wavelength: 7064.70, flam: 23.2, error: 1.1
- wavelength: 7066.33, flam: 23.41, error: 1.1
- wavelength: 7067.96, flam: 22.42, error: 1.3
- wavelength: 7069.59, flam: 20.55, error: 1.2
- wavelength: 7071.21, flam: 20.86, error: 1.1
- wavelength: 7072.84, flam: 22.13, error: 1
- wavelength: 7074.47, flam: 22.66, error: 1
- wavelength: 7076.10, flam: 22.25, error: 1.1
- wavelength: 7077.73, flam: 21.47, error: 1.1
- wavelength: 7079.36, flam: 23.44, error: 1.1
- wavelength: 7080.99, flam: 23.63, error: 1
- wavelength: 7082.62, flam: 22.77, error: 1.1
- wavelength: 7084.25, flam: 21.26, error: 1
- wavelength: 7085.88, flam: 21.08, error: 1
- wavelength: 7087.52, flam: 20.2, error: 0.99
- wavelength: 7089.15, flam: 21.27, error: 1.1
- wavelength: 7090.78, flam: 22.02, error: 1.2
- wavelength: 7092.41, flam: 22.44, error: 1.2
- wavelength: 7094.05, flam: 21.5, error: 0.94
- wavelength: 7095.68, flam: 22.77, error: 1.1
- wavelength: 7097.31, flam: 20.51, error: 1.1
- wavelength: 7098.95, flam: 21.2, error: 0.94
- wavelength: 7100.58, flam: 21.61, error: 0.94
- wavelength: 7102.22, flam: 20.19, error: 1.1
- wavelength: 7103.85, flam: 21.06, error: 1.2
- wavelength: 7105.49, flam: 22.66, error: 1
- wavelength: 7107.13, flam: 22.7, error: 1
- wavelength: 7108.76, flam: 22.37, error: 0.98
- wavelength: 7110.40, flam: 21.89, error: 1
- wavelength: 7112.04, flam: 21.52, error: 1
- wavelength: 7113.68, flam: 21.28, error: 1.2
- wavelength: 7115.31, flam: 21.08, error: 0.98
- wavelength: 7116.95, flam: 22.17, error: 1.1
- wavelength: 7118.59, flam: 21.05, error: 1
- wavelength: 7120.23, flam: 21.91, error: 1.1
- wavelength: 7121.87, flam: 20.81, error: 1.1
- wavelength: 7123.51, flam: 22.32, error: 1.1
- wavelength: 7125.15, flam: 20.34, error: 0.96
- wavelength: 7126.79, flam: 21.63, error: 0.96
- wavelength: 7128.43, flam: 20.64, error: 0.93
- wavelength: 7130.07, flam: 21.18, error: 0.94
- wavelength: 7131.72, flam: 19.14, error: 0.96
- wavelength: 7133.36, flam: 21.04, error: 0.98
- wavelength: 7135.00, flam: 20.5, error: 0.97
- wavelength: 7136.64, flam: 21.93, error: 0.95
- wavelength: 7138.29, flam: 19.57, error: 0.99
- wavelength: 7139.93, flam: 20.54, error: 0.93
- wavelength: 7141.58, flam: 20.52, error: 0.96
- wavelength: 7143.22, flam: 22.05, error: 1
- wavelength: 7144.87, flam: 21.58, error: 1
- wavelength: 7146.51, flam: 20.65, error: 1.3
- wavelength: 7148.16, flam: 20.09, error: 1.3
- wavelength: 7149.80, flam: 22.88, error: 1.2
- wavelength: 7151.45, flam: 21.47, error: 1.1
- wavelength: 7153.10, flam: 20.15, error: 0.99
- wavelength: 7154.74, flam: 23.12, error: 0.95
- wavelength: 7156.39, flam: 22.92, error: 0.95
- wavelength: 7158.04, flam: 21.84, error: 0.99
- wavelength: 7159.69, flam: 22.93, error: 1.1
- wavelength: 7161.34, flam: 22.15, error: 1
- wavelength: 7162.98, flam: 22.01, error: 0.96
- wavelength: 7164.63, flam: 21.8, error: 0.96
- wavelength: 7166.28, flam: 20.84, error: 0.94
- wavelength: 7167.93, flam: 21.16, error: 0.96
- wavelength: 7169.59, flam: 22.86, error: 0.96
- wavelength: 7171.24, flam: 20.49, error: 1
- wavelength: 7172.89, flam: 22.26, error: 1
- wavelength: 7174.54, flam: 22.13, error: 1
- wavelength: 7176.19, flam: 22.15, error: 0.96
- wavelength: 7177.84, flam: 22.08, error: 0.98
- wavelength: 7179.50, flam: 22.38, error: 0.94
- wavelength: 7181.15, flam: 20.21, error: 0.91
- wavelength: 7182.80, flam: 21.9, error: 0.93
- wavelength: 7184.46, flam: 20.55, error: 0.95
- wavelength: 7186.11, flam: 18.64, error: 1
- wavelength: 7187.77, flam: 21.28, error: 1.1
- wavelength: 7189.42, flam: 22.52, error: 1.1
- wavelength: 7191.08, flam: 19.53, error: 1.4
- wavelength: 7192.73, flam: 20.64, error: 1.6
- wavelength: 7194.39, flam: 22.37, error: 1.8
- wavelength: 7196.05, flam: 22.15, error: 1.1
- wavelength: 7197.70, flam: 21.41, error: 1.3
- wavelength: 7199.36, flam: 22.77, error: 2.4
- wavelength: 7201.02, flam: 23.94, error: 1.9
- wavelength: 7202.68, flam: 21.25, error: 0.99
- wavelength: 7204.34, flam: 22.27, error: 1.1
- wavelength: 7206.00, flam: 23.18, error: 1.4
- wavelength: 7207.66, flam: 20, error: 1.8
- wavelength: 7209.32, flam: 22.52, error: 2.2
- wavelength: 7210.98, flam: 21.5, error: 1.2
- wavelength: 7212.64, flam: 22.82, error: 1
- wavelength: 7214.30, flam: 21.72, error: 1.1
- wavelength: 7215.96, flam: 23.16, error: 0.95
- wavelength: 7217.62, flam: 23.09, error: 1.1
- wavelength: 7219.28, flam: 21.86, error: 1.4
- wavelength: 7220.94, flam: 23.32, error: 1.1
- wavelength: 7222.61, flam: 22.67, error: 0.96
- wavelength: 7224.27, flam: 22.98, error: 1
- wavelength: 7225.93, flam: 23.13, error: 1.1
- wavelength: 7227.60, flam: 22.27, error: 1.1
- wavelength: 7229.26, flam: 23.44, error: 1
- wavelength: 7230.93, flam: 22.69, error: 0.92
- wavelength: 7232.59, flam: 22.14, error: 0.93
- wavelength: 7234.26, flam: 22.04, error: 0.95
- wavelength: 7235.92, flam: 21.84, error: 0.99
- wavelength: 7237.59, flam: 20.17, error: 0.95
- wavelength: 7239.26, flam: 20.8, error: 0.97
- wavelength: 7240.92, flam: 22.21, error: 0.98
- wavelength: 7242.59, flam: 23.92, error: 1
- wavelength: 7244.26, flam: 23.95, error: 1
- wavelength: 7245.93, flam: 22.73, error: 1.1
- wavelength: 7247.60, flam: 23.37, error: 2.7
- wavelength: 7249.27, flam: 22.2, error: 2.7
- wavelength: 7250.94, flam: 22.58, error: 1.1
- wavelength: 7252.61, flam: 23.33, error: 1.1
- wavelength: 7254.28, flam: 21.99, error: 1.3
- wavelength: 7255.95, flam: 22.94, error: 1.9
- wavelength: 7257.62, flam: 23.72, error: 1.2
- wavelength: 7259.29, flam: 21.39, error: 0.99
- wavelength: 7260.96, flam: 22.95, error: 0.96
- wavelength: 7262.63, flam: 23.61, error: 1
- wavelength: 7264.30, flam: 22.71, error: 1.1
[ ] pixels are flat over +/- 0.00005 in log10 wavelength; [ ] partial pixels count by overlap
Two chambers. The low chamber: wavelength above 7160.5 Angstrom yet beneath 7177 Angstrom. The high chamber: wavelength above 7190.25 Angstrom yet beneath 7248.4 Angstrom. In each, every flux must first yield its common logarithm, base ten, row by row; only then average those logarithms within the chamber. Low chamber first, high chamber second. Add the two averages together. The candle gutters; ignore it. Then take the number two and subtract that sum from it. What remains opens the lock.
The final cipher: -0.69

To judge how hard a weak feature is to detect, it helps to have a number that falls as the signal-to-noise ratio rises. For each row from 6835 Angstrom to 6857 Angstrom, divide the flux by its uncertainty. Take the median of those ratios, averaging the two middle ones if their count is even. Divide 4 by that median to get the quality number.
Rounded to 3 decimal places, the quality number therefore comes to 0.221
